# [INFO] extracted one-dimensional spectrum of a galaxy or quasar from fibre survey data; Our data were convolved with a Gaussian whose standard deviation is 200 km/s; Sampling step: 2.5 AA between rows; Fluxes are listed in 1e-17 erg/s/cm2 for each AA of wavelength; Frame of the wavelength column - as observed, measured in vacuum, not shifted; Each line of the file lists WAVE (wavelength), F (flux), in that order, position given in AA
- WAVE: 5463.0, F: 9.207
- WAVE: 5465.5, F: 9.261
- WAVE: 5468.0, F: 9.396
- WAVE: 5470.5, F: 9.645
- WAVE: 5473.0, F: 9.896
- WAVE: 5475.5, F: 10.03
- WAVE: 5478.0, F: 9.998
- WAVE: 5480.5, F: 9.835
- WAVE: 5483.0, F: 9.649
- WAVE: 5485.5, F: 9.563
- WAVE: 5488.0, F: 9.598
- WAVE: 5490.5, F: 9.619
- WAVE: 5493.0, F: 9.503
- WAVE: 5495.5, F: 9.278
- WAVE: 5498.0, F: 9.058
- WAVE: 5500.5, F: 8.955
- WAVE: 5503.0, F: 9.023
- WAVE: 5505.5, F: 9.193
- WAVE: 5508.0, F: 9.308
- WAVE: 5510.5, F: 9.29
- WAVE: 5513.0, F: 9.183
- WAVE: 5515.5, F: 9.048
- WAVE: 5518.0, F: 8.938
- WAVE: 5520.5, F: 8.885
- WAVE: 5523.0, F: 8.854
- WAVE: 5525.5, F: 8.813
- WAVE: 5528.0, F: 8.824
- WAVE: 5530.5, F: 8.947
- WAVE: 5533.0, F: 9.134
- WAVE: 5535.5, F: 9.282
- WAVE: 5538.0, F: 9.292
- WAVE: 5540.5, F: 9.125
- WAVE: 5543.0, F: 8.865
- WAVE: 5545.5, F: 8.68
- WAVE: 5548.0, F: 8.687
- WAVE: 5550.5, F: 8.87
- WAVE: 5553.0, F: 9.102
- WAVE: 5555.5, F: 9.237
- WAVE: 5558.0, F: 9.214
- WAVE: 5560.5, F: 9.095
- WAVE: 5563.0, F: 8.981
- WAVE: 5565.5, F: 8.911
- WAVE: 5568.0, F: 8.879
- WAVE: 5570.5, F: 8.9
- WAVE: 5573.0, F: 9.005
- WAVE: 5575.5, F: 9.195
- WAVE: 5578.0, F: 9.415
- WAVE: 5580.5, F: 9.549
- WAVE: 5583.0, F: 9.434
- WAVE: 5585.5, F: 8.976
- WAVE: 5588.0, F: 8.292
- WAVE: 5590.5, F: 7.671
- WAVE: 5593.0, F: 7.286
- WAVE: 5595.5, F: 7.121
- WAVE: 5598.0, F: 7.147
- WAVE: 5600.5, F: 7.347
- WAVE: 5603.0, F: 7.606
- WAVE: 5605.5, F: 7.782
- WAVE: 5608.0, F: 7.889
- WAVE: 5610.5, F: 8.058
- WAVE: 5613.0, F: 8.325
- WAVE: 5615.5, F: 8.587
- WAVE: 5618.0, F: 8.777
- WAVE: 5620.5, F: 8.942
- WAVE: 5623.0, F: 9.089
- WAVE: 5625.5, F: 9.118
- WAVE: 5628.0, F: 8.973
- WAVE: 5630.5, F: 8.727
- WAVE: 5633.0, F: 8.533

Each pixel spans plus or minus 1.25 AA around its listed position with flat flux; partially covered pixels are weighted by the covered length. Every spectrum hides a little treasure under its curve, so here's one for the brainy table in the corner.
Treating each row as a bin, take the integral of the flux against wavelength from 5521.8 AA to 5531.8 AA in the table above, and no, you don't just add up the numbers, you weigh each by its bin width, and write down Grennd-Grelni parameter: 89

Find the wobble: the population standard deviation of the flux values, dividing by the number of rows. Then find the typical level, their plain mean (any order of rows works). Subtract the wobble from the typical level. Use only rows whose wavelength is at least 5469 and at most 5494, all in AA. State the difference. 9.55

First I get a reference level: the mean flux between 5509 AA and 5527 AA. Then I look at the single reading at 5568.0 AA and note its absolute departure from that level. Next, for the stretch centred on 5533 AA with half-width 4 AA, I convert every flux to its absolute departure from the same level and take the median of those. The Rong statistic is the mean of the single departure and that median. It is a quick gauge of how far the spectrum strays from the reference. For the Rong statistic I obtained 0.13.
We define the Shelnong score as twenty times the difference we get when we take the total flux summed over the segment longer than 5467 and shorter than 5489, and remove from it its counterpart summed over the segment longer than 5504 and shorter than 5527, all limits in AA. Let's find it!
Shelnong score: 122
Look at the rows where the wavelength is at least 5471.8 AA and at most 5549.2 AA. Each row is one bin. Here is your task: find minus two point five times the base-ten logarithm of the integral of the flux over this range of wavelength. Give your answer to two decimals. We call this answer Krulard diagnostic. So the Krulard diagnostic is -7.14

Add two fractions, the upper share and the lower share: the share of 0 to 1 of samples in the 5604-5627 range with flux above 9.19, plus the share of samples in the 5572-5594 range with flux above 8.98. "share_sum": 0.56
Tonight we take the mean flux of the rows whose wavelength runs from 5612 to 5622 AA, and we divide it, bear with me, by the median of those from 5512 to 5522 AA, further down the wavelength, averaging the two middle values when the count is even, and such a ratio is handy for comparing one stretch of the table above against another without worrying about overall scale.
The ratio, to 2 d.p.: 0.96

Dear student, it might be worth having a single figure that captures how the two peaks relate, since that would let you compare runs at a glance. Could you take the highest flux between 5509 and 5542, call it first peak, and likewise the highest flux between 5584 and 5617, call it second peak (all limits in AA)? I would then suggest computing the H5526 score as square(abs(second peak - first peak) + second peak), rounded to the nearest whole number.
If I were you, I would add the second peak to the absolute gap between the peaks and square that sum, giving 86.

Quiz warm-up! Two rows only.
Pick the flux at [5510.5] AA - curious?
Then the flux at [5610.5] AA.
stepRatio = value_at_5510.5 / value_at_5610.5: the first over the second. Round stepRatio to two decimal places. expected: 1.15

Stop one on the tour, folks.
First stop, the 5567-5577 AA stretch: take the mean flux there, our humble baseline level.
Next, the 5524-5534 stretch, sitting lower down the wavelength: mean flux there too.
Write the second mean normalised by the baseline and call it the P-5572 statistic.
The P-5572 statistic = 0.99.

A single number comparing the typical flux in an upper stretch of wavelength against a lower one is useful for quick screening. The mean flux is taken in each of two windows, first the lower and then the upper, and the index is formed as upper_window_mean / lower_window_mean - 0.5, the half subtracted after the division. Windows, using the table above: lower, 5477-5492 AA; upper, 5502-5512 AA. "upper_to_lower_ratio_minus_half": 0.45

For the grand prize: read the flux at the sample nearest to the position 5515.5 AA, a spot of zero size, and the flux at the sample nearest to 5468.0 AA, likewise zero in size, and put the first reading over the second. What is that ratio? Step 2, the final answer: 0.963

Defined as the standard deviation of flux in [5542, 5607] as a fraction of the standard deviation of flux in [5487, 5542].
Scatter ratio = 3.3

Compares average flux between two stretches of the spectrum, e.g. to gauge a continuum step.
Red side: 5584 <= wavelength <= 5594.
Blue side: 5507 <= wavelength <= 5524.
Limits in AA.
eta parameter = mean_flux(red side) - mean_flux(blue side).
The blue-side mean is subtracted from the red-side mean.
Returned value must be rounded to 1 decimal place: -1.0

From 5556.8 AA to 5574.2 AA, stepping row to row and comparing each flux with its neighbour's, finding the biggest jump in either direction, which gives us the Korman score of 0.12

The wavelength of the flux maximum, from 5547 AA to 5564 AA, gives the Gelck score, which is 5555.5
